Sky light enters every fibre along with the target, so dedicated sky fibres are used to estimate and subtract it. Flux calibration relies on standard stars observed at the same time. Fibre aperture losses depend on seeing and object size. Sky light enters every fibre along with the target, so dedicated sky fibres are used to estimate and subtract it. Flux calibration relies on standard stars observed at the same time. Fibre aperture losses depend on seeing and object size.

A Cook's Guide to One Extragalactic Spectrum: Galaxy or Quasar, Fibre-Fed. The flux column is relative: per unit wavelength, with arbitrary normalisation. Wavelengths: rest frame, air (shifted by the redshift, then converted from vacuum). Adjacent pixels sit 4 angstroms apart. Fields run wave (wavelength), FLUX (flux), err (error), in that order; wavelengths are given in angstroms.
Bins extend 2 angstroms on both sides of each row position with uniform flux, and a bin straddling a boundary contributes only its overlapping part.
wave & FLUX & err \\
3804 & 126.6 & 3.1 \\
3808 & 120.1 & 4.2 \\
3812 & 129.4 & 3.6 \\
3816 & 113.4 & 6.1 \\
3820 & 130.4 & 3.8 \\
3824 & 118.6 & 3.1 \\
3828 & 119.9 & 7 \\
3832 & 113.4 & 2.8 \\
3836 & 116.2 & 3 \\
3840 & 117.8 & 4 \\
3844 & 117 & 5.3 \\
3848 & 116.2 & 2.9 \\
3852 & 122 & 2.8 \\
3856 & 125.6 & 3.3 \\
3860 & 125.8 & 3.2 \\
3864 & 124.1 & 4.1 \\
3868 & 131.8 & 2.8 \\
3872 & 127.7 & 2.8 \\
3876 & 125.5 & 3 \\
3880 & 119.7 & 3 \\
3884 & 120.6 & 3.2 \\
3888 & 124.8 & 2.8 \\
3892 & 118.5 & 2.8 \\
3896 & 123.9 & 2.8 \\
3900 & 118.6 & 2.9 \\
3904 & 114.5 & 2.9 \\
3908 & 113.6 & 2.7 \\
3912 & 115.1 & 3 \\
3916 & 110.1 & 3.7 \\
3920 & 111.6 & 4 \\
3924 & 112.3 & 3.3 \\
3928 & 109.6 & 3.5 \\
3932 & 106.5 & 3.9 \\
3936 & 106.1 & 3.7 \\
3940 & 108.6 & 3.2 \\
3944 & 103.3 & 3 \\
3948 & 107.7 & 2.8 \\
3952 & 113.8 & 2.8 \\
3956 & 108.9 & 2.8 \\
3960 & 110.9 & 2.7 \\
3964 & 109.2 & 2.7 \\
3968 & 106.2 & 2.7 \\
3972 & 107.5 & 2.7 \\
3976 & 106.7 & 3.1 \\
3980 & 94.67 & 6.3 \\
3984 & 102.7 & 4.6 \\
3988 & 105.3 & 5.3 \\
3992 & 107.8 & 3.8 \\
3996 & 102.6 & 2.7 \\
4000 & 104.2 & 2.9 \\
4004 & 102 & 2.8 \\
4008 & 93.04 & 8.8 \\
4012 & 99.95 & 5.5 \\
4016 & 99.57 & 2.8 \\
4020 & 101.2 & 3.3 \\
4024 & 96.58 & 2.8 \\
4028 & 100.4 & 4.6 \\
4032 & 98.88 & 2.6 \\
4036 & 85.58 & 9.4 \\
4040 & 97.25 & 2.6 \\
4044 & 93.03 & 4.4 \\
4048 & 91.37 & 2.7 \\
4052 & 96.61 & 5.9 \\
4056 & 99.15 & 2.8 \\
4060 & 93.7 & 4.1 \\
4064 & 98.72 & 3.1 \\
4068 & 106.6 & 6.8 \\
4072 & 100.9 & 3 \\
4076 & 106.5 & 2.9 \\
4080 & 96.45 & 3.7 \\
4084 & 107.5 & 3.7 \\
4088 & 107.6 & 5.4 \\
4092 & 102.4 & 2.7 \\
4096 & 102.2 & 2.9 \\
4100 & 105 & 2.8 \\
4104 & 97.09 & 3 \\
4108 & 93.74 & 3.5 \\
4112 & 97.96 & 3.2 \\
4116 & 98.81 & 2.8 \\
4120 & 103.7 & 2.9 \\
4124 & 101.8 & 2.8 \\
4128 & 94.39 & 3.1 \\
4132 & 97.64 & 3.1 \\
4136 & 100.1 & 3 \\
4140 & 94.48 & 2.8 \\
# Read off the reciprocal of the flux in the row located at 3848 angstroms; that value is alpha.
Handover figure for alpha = 0.0086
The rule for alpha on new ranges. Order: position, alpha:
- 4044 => 0.0107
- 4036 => 0.0117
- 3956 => 0.0092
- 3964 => 0.0092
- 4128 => 0.0106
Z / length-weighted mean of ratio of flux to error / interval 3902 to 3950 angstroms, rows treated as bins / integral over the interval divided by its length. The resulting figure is 34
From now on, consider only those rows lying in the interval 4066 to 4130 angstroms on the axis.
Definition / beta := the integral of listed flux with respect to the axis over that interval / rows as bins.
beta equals 6491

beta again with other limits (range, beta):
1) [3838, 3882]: 5413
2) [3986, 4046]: 5950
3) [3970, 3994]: 2499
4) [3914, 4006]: 9833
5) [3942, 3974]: 3470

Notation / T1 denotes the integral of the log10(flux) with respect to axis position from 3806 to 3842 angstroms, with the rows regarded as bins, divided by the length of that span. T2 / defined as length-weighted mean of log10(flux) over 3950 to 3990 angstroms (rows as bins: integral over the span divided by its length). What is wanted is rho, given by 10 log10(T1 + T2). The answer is 6.13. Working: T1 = 2.08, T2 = 2.027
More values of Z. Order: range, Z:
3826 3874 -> 36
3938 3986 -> 35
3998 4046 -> 27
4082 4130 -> 32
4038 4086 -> 28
